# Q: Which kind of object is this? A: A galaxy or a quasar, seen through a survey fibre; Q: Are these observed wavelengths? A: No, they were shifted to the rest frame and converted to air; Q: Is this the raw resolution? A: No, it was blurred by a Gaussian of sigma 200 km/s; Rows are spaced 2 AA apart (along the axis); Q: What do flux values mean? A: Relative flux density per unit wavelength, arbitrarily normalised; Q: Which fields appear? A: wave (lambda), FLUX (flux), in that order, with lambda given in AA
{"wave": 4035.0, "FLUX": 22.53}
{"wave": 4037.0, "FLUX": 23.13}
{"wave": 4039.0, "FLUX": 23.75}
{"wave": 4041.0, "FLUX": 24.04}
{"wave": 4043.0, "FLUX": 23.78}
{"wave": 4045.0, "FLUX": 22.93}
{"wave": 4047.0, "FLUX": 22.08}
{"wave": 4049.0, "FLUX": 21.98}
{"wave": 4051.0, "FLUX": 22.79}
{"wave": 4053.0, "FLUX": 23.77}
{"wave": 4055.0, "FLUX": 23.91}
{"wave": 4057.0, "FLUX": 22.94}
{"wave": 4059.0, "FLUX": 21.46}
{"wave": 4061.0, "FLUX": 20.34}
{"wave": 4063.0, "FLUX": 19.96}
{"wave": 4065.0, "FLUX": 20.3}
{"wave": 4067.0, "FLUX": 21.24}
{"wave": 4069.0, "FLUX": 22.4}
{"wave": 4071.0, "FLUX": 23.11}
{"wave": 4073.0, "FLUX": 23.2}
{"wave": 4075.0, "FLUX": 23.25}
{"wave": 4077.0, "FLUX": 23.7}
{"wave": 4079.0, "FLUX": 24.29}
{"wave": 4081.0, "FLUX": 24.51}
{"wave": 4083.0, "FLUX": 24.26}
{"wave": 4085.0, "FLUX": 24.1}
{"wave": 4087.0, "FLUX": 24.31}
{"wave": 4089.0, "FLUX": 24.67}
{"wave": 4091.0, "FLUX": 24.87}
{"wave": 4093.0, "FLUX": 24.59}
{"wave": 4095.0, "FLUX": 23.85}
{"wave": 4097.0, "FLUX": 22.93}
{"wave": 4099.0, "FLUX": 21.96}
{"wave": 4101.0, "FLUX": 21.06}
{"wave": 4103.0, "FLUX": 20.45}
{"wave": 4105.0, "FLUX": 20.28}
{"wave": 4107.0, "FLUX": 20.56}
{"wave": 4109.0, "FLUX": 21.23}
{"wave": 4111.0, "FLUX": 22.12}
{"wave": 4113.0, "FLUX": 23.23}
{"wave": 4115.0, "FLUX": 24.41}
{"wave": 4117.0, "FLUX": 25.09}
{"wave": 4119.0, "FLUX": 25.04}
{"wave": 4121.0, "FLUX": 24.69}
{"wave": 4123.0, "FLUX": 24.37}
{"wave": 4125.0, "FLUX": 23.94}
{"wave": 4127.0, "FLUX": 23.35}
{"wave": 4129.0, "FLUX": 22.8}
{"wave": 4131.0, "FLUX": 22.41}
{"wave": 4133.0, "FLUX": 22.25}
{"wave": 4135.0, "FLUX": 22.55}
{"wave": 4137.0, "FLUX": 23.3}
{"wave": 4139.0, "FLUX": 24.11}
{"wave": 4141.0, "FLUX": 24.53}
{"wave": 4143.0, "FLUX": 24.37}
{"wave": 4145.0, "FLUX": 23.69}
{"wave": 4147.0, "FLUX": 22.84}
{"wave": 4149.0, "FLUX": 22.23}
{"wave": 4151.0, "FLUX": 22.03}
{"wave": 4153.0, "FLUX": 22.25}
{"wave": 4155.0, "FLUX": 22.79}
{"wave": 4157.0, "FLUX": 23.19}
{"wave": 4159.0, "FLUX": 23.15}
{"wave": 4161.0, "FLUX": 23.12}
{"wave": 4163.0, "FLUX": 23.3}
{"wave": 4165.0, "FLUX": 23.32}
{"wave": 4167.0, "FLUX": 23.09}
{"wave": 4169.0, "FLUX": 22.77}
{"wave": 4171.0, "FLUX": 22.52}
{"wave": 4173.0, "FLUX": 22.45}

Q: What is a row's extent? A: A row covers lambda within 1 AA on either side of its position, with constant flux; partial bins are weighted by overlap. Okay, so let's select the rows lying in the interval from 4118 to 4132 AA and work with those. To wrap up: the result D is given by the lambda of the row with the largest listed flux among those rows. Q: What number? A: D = 4119.0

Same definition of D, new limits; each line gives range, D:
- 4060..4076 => 4075.0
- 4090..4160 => 4117.0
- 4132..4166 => 4141.0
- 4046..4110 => 4091.0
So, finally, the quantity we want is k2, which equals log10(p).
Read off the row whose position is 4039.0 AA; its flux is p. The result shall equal 1.38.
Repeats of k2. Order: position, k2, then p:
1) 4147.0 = 1.36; 22.84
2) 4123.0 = 1.39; 24.37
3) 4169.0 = 1.36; 22.77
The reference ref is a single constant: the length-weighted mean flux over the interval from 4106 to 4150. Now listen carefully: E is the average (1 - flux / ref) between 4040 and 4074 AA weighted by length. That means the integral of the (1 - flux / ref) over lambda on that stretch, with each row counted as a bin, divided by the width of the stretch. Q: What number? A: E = 0.041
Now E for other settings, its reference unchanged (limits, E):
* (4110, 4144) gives -0.015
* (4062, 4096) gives 0.000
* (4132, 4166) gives 0.009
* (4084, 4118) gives 0.017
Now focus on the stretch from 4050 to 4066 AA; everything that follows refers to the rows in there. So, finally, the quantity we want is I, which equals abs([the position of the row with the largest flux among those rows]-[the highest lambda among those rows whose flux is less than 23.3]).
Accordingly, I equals 10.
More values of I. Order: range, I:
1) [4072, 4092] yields 16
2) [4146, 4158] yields 0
